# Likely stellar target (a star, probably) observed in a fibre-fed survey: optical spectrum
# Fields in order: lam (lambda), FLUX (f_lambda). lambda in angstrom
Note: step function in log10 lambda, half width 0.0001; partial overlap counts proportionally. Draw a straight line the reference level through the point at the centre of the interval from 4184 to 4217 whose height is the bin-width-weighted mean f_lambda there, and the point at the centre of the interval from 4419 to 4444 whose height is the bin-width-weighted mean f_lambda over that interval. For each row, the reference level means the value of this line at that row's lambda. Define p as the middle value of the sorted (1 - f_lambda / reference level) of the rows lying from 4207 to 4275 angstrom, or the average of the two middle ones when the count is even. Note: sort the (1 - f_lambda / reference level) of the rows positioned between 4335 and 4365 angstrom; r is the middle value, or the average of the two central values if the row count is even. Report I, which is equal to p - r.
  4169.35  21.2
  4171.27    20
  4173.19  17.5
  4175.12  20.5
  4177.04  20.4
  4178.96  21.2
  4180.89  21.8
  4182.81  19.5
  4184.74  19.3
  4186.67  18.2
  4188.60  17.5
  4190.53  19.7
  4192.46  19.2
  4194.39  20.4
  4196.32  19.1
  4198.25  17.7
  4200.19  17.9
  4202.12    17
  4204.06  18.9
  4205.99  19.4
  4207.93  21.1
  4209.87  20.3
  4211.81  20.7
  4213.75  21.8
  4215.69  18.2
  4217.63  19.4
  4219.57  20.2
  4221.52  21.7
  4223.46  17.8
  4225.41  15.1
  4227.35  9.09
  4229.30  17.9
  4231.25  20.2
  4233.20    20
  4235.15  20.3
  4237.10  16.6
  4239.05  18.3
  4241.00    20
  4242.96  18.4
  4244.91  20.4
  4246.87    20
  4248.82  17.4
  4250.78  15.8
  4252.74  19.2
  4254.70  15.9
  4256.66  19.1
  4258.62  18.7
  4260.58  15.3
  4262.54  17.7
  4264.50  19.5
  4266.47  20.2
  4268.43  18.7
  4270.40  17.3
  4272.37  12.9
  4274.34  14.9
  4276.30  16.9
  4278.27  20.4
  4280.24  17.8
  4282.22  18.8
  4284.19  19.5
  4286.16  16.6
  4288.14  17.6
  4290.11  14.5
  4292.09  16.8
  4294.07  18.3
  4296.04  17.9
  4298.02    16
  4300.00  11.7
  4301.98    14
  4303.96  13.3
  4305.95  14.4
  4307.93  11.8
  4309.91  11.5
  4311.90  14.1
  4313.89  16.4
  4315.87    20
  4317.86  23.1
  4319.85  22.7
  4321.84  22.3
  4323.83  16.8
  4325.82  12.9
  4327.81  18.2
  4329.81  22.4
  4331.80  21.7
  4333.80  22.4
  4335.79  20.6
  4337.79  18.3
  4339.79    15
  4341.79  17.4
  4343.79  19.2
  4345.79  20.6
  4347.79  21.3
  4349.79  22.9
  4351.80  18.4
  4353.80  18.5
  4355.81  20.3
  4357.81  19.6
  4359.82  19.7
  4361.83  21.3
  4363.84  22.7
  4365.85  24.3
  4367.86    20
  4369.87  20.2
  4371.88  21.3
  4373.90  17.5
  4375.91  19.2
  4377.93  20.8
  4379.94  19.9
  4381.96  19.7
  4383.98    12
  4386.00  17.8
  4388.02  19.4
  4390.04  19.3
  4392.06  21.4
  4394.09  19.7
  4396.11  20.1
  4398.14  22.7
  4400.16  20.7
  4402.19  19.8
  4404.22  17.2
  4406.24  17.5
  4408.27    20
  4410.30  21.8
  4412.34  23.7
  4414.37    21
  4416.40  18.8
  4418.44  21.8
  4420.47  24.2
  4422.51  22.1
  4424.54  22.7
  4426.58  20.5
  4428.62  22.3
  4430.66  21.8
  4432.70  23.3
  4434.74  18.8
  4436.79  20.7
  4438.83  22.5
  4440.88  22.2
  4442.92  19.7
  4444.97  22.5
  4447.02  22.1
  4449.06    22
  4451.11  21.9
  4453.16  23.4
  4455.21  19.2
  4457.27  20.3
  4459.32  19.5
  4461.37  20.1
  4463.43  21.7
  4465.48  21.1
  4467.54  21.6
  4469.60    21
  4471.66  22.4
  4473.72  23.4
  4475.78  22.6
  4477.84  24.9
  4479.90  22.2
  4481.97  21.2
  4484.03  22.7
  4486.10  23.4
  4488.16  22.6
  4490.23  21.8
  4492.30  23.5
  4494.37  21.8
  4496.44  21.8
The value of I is 0.00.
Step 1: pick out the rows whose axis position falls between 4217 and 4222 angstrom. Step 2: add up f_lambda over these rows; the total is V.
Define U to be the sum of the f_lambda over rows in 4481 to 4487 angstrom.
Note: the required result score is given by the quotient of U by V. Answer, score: 1.10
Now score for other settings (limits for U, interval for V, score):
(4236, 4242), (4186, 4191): 0.99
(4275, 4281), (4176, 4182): 0.87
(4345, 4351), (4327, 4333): 1.04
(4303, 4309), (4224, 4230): 0.94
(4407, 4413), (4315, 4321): 1.00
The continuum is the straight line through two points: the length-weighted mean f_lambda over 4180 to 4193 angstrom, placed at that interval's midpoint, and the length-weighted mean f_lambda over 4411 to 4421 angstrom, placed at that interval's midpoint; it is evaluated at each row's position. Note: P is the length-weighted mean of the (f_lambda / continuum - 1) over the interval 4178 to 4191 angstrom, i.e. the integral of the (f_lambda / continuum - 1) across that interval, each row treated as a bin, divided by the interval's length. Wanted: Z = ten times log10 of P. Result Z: -18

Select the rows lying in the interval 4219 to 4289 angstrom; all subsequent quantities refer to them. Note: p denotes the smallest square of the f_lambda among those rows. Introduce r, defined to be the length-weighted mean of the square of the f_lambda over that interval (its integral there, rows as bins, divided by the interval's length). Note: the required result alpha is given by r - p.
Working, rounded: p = 83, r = 328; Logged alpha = 245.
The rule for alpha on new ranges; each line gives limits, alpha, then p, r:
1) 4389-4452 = 153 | 296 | 449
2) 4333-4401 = 254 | 144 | 398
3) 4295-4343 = 182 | 132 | 314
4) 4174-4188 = 71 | 331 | 403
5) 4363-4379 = 127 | 306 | 434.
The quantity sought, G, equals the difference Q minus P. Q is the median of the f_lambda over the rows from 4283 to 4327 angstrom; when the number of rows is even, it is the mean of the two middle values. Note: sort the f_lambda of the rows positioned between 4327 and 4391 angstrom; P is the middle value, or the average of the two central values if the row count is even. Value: -3.3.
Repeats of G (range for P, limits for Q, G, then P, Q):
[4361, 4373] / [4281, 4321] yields -4.8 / 21.3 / 16.5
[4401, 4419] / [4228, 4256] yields -1.2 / 20.0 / 18.8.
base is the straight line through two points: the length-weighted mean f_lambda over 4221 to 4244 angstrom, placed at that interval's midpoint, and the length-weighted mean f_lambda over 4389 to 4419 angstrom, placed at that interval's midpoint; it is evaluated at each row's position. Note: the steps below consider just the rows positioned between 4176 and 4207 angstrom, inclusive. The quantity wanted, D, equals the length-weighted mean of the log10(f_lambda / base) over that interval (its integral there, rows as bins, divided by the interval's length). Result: 0.044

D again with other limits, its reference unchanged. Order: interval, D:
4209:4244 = 0.014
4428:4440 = 0.015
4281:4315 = -0.090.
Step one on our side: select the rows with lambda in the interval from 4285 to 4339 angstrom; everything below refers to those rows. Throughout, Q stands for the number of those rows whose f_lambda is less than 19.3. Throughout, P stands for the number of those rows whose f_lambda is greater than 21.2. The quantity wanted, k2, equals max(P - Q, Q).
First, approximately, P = 6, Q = 19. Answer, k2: 19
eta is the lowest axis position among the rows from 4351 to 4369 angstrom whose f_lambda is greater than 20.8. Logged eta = 4361.83 angstrom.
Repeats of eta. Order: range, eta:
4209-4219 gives 4213.75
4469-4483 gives 4469.60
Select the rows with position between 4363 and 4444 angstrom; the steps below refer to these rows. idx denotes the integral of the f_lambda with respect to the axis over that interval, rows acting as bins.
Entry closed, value 1663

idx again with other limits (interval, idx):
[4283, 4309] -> 405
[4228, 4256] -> 518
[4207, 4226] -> 375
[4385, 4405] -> 397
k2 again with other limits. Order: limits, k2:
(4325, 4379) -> 10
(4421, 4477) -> 15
